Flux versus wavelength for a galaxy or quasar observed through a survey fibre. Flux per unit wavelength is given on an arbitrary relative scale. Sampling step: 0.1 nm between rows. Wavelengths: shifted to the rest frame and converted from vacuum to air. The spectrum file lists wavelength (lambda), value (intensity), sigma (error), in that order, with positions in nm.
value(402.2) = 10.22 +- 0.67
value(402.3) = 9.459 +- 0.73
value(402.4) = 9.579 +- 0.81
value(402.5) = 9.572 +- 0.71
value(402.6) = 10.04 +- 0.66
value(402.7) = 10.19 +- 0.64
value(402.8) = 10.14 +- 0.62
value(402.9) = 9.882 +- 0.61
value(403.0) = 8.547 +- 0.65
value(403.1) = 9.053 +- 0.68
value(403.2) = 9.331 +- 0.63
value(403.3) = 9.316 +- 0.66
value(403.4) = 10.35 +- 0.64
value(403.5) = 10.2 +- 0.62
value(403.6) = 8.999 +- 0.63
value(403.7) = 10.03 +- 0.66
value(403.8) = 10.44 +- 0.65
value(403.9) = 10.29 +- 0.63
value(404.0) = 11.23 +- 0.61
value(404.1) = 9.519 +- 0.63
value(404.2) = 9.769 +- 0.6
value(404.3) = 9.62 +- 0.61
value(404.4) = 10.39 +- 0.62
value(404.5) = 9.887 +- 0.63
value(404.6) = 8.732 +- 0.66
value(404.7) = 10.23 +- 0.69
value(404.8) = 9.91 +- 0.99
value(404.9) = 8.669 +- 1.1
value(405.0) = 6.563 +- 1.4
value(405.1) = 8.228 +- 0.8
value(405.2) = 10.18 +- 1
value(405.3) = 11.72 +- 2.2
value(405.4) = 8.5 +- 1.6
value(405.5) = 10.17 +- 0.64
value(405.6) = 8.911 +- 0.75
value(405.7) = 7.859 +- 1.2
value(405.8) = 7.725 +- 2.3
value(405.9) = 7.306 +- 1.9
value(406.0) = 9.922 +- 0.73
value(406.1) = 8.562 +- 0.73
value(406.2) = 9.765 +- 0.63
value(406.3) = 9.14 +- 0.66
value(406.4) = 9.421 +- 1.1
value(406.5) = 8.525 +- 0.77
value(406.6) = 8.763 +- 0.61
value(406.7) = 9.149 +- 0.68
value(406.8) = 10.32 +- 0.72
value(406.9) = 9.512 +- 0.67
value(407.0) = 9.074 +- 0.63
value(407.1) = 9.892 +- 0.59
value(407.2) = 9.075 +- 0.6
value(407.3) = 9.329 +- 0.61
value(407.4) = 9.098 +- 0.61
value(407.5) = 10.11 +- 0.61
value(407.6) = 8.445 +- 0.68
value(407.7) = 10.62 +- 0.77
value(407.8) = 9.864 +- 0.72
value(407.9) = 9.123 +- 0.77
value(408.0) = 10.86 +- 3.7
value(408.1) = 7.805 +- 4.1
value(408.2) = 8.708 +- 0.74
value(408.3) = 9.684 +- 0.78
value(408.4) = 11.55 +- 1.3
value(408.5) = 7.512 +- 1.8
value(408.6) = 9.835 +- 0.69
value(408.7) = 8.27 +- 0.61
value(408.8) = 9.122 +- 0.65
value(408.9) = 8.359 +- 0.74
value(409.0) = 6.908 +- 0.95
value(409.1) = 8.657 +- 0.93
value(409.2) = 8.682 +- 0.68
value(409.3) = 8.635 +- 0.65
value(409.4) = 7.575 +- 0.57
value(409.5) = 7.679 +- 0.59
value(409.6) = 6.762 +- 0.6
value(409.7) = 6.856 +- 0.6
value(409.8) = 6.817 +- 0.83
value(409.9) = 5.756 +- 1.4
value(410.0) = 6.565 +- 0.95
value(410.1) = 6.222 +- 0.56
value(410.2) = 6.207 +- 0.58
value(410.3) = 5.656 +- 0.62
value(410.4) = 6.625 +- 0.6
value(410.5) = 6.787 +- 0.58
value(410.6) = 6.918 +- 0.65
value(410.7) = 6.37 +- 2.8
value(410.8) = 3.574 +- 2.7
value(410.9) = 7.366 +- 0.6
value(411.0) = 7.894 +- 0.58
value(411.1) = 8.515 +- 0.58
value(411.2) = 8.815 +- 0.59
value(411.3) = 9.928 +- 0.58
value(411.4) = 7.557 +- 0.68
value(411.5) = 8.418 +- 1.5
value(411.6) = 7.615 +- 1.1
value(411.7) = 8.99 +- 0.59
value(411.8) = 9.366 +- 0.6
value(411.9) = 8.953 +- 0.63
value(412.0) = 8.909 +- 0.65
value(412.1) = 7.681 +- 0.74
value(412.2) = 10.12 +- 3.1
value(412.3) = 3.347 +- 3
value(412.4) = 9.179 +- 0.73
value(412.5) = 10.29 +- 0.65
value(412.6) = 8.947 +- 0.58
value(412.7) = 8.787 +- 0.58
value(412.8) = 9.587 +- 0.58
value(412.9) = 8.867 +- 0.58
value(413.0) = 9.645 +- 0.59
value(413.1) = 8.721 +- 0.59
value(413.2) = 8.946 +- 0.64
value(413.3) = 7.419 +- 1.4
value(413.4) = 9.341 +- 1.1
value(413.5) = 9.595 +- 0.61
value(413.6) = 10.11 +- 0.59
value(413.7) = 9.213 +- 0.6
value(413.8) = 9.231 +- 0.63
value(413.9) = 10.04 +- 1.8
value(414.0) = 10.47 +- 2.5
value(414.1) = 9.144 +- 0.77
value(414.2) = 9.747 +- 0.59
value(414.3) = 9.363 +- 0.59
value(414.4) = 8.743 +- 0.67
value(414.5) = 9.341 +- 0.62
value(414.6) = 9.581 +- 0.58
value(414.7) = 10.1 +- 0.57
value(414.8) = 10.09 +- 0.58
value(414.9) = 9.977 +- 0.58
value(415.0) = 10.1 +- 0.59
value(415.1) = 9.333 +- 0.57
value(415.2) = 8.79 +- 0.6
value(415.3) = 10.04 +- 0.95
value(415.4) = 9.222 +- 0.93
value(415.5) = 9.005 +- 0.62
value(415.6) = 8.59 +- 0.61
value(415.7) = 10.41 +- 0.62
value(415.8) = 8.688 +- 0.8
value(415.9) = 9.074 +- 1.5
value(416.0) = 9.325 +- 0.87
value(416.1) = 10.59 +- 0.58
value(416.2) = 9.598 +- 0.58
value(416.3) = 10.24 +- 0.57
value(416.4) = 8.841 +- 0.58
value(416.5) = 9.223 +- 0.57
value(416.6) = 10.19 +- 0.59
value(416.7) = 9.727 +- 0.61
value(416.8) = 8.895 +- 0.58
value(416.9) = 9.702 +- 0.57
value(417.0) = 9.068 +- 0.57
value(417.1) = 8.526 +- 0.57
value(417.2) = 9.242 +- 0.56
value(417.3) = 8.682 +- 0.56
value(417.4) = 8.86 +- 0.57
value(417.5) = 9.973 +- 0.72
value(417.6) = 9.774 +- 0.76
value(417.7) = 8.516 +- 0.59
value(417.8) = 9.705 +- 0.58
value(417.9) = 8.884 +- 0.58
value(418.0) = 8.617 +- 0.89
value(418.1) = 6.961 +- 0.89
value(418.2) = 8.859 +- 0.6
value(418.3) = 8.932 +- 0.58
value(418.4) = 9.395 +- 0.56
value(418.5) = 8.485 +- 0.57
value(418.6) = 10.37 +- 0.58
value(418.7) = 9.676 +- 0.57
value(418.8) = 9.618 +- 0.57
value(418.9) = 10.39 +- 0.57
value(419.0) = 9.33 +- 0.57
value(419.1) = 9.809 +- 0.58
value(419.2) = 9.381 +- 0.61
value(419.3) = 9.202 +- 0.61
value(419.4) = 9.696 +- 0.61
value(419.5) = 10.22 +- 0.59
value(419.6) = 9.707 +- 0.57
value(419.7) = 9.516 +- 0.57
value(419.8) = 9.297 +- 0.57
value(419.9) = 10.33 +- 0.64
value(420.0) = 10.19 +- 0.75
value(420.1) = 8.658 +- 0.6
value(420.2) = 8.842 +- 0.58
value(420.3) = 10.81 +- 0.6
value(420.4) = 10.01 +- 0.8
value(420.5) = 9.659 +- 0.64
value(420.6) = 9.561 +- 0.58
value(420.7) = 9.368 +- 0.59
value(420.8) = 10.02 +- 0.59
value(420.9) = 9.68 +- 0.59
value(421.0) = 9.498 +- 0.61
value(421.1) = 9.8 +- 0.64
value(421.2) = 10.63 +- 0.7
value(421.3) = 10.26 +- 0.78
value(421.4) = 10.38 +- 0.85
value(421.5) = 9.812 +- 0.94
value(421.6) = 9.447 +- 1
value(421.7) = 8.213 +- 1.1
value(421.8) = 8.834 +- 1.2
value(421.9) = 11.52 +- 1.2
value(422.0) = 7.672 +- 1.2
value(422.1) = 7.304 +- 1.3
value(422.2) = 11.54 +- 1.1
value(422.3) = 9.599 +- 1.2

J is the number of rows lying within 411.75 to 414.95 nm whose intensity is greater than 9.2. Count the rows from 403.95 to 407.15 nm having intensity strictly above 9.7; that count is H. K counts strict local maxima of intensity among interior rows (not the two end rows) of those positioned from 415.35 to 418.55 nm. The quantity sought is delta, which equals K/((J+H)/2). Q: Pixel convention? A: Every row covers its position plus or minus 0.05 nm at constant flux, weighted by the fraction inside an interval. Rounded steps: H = 13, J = 19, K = 9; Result 0.6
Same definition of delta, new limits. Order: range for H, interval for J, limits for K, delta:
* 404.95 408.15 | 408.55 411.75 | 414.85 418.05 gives 1.5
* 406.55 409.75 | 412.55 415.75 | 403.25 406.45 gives 0.7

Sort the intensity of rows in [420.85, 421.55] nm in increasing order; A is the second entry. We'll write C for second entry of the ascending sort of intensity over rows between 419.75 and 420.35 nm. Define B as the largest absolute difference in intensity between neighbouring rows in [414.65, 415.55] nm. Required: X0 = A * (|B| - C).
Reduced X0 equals -73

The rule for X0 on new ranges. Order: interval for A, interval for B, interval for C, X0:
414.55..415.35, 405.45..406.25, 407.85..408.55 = -48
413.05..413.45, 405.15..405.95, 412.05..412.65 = -39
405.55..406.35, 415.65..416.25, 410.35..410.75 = -38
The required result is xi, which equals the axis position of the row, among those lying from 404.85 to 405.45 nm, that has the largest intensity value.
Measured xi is 405.3 nm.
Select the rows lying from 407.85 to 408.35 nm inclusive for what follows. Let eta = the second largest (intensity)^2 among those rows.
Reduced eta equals 94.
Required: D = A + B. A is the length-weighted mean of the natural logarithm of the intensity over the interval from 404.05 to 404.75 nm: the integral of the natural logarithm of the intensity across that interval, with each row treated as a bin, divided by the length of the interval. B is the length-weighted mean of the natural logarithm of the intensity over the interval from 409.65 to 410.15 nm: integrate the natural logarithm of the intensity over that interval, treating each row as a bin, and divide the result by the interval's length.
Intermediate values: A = 2.27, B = 1.86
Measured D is 4.14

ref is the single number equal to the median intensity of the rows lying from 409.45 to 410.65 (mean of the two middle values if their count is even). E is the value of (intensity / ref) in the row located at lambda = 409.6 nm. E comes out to 1.01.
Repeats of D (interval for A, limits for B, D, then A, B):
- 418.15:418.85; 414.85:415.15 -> 4.51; 2.23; 2.28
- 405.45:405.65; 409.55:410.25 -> 4.12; 2.25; 1.86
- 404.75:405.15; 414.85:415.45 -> 4.37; 2.11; 2.26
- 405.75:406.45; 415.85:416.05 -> 4.39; 2.17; 2.22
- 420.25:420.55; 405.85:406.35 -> 4.50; 2.32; 2.18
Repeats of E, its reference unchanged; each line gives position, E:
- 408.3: 1.45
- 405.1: 1.23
